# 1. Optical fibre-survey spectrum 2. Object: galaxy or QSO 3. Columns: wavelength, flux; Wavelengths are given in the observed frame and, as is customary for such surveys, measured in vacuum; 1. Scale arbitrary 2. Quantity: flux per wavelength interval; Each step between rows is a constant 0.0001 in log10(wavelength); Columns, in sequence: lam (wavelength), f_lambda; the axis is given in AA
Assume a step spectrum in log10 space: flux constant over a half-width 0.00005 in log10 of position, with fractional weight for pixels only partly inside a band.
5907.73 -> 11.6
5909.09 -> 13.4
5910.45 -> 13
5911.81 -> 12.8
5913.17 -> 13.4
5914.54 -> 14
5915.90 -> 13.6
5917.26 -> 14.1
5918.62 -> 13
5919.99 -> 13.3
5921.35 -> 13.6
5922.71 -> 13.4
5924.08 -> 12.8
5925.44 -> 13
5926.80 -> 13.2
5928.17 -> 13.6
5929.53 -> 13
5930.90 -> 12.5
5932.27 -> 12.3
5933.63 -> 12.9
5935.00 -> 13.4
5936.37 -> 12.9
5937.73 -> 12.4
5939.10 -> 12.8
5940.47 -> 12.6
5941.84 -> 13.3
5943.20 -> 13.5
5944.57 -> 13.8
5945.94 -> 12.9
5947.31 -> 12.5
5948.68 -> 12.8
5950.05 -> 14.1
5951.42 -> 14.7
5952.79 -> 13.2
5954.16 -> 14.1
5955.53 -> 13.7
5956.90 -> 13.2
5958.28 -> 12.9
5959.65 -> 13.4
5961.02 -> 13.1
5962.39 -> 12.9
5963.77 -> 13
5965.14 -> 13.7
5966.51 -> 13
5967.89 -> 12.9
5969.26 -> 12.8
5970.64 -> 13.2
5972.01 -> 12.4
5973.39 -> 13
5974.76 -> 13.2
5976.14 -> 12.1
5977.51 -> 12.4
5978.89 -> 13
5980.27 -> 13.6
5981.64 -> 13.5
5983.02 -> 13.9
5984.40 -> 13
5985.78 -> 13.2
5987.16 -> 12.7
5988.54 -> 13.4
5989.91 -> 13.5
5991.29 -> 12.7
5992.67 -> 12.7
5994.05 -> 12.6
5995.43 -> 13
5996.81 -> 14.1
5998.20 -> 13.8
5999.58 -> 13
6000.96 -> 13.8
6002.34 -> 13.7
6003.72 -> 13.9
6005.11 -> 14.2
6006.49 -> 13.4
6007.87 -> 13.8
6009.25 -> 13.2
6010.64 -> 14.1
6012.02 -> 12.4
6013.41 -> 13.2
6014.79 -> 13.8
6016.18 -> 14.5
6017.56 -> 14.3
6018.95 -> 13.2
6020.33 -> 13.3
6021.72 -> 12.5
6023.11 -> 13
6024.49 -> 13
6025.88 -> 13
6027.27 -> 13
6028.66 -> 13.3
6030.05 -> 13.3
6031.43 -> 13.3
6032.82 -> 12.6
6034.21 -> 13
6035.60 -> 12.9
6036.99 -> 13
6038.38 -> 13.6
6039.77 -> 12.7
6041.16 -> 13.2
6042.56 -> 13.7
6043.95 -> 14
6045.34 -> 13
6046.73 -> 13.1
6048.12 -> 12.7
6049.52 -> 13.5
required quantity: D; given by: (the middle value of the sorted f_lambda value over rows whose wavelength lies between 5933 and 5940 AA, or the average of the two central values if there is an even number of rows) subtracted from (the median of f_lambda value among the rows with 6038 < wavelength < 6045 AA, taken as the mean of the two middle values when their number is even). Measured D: 0.7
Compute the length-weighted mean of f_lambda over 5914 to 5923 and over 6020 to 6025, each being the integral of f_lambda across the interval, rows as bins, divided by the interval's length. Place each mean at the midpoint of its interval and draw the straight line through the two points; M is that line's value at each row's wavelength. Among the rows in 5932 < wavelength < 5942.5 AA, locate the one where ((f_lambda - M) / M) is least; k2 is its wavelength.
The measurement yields 5932.27 AA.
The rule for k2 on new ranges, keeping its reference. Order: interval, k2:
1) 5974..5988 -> 5976.14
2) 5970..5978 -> 5976.14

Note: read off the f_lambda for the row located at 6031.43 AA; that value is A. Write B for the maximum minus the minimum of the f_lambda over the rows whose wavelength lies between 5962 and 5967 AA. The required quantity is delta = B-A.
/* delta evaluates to -12.5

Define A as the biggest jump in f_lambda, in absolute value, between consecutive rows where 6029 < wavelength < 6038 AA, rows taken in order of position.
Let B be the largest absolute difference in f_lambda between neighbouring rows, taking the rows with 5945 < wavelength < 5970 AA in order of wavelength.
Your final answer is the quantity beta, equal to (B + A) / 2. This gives 1.1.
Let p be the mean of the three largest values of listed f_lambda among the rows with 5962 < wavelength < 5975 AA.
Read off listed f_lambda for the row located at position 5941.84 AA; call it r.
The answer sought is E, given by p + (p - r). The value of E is 13.4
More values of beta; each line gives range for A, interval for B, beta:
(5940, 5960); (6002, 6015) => 1.6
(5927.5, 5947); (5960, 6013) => 1.3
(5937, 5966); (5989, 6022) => 1.6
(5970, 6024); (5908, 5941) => 1.4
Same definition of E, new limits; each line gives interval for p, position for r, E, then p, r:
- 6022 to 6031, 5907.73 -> 14.8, 13.2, 11.6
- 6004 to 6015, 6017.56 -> 13.8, 14.0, 14.3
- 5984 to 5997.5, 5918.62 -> 14.3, 13.7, 13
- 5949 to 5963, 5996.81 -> 14.5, 14.3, 14.1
